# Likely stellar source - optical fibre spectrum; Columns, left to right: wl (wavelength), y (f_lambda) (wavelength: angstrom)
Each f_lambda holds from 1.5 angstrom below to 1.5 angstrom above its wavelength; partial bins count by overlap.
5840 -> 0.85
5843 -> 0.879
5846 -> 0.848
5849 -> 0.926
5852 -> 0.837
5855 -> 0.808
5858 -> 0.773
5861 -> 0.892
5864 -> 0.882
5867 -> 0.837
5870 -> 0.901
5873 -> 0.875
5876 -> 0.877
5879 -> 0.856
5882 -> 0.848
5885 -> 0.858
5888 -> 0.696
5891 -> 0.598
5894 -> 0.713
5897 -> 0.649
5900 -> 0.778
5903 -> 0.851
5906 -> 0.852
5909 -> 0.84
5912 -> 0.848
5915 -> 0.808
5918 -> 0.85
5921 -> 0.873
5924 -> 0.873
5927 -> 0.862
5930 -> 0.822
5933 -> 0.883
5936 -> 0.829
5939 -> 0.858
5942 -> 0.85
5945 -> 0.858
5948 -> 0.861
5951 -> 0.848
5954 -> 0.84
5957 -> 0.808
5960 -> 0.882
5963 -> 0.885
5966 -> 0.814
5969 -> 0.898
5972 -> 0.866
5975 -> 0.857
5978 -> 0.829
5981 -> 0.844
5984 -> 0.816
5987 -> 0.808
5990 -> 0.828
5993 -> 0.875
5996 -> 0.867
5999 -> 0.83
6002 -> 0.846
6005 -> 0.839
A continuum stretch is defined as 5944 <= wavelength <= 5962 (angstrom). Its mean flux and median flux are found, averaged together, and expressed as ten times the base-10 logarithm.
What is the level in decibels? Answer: -0.70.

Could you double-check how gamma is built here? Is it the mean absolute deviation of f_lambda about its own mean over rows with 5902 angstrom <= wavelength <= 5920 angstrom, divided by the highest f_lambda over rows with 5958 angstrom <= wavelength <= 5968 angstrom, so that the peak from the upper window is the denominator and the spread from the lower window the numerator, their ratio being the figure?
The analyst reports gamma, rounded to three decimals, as 0.013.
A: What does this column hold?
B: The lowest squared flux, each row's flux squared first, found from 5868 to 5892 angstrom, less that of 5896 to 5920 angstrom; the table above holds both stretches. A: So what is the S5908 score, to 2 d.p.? -0.06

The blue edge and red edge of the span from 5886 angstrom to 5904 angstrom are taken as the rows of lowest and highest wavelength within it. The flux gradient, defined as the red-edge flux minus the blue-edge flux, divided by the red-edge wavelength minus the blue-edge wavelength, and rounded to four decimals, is 0.0103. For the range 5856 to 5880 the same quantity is 0.0040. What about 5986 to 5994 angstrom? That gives 0.0112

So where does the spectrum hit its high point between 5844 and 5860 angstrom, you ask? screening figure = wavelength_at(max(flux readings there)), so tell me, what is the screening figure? 5849 angstrom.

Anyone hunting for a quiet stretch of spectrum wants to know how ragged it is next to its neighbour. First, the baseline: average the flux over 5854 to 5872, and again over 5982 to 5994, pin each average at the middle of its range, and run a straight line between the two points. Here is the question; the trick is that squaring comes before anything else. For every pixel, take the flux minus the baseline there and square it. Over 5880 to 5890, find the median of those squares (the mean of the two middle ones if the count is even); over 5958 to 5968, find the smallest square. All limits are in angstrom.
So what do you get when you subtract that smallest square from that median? -0.0003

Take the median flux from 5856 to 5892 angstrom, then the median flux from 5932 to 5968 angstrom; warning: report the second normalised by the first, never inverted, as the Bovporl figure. 1.00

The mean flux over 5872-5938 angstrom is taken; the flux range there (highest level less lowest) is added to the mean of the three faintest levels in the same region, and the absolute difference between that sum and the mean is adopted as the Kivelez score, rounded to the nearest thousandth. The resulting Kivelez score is 0.117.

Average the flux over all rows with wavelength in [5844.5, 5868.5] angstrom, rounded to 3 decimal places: 0.850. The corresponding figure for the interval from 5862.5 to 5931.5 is 0.819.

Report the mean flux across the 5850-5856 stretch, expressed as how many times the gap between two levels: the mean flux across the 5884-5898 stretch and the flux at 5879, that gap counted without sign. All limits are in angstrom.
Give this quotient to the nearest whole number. 5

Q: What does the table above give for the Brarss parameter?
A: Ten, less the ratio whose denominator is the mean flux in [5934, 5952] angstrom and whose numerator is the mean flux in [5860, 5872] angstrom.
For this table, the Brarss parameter 8.97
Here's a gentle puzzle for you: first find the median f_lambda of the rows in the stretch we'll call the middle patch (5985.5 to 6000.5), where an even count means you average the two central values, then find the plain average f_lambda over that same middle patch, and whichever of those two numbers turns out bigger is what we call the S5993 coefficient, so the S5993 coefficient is 0.842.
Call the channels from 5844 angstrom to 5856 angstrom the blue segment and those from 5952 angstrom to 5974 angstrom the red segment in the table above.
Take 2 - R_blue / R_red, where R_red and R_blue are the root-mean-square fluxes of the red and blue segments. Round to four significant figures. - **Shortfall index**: 1.001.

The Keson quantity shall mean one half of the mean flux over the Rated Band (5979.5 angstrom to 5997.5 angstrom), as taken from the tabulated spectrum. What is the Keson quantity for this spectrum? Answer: 0.4198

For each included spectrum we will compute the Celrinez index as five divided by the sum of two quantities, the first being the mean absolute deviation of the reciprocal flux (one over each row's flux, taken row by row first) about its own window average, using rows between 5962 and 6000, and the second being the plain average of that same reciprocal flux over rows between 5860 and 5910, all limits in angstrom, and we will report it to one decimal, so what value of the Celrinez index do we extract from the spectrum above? 3.9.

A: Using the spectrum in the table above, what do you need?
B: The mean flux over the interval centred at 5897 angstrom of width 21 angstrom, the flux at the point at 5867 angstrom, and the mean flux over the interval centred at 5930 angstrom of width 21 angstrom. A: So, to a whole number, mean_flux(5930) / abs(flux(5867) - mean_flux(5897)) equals 8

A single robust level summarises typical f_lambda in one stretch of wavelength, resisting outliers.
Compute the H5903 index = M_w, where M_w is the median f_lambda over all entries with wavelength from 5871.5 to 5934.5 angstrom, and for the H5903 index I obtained 0.850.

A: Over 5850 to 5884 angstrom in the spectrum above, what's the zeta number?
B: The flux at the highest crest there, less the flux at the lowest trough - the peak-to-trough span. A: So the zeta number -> 0.13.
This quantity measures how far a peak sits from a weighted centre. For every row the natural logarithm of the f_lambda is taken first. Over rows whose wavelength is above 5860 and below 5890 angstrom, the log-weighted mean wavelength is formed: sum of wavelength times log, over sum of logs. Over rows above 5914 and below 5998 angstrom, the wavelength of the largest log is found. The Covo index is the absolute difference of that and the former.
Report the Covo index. 92.2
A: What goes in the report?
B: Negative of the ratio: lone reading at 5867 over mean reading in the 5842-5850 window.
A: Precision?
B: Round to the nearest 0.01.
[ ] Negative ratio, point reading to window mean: -0.95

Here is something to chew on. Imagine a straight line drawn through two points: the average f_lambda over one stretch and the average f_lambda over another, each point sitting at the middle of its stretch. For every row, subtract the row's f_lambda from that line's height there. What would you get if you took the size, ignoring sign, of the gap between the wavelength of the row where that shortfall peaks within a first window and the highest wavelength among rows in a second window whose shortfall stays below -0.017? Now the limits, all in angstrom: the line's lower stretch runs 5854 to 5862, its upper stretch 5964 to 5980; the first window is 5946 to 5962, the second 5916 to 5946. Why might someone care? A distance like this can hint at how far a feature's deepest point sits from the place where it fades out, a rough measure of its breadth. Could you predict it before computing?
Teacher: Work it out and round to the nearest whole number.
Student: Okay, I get 24 angstrom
